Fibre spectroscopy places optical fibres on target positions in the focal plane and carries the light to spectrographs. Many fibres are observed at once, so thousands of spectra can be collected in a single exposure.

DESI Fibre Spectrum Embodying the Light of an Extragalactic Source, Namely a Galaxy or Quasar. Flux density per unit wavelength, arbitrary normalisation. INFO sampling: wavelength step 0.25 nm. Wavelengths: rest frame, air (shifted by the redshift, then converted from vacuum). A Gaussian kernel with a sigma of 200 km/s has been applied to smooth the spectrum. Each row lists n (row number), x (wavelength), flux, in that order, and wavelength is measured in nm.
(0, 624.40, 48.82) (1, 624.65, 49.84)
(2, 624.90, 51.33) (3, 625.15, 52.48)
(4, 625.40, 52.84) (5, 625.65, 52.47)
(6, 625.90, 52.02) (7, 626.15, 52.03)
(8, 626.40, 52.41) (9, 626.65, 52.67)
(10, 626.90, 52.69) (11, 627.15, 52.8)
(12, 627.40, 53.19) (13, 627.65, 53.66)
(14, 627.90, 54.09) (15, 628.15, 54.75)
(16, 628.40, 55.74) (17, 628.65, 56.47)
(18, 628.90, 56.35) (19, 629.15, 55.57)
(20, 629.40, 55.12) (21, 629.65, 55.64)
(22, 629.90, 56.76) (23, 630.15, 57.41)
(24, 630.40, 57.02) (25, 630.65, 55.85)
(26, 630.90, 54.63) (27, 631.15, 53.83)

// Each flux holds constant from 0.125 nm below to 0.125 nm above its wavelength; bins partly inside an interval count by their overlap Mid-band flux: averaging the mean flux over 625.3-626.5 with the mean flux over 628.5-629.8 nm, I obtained 54.1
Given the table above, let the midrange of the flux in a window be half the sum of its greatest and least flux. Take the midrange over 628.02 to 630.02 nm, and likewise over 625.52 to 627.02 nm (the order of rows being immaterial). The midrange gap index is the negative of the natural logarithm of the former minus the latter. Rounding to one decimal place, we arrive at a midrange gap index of -1.2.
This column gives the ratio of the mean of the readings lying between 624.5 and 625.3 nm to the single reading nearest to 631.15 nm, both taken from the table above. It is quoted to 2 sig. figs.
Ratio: 0.95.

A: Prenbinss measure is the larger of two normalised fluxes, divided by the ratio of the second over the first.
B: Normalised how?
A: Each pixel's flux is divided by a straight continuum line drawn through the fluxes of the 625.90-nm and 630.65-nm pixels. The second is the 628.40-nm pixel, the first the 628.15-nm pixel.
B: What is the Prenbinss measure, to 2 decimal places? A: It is 1.02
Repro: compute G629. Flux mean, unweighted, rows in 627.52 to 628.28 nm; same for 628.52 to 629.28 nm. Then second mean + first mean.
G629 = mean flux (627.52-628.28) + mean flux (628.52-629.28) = 110.3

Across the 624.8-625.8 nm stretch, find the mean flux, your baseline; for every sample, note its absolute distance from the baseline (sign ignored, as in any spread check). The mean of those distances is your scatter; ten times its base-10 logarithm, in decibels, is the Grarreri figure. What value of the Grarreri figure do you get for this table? -3.2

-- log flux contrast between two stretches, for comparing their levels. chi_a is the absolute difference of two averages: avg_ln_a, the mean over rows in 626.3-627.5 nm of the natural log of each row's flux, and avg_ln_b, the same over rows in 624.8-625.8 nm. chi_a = 0.01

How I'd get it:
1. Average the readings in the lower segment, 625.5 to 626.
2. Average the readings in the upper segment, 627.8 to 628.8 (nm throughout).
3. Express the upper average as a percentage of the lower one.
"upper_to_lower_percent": 106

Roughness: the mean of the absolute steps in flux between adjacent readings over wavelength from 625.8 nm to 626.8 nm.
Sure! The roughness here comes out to 0.2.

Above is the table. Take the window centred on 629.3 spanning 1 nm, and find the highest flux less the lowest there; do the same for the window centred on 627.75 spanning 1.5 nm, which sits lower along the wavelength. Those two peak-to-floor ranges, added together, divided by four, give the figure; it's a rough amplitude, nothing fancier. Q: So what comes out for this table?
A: 1.0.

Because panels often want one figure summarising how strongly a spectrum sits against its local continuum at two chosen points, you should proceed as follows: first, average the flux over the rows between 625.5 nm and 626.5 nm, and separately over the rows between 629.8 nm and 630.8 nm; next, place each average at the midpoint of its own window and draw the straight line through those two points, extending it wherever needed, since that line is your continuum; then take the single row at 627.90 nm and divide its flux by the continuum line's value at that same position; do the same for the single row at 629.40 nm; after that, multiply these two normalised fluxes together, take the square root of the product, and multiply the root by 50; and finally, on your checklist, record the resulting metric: 49.6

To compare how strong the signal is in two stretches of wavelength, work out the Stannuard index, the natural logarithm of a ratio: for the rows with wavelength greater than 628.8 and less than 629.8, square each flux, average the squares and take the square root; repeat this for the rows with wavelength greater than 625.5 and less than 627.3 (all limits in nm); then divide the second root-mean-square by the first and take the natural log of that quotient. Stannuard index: -0.060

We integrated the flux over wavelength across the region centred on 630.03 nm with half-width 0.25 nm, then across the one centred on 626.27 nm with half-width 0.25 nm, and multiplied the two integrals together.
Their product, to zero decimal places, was 745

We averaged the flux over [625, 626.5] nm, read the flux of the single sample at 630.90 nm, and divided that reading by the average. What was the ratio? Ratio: 1.04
